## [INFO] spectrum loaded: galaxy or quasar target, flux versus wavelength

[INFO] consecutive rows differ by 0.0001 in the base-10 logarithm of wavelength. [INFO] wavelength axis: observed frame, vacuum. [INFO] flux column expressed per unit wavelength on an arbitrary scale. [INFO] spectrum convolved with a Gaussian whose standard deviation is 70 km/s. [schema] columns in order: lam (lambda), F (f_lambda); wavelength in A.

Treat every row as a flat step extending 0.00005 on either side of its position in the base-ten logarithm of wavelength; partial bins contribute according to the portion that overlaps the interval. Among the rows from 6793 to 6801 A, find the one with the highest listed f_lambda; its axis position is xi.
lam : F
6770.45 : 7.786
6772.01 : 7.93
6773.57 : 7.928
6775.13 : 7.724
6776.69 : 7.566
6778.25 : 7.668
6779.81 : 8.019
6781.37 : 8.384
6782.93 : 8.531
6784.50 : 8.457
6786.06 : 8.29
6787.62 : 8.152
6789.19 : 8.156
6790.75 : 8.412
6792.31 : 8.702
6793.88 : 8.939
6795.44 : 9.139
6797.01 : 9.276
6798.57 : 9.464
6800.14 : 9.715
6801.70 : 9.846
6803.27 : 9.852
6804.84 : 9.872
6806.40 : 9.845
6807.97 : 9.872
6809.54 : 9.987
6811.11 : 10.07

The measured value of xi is 6800.14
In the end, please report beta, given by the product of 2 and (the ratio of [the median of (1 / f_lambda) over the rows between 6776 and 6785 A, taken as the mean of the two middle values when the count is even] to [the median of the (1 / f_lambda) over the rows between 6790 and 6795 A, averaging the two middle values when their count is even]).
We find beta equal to 2.12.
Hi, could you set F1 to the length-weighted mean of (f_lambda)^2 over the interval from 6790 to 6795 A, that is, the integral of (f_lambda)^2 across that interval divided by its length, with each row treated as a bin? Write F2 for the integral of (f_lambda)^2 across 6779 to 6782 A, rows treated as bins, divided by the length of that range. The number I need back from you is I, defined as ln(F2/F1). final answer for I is -0.13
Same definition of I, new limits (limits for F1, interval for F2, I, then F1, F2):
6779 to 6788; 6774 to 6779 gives -0.16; 69.1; 59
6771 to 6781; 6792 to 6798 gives 0.29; 61.3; 82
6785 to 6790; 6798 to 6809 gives 0.35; 67.5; 96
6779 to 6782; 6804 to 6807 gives 0.37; 67.1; 97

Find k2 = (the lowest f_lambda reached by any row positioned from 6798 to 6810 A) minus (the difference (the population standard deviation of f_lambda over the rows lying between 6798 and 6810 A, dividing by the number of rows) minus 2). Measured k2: 11.3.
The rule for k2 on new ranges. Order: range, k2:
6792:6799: 10.4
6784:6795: 9.9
